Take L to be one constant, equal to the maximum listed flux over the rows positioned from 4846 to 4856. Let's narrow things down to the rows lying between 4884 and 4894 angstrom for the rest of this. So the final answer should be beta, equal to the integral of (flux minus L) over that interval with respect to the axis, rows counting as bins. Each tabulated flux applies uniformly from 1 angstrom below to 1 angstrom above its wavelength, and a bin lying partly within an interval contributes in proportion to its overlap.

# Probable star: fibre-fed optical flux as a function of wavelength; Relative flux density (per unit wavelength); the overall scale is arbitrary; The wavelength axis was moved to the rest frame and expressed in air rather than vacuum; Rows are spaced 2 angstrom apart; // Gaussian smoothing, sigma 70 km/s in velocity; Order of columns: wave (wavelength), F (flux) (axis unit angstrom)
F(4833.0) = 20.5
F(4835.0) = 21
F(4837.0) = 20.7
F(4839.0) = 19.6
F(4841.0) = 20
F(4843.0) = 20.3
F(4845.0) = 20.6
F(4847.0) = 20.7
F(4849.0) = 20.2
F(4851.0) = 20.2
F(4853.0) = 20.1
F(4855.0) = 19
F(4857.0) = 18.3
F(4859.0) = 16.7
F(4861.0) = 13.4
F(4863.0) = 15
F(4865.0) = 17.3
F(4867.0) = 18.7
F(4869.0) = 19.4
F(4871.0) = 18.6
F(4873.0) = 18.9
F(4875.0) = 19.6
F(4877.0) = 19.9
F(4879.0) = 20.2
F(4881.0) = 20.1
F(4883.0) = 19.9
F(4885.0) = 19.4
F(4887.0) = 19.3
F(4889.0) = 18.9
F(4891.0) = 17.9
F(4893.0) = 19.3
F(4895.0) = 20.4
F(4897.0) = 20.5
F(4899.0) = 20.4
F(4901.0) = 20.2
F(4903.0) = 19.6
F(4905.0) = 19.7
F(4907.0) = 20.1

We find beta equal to -17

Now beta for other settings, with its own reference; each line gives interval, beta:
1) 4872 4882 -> -10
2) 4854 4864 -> -42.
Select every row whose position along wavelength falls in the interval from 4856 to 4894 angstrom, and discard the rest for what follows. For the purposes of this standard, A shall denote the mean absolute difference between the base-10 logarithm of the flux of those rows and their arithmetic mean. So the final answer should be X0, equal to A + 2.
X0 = 2.03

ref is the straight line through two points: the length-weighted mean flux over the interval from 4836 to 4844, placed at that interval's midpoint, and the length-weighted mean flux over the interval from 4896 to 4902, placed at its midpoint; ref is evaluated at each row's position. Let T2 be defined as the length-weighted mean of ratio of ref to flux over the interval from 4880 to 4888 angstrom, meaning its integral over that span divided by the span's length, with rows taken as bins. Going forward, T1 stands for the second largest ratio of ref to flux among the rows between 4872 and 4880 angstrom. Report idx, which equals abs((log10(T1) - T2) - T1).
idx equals 2.05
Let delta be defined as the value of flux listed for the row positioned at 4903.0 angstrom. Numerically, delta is 19.6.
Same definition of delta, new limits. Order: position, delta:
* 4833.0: 20.5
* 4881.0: 20.1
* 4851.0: 20.2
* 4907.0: 20.1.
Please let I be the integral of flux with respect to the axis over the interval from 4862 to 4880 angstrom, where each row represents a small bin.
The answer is 335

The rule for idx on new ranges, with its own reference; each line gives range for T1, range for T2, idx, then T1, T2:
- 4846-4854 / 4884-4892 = 2.08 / 1.00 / 1.08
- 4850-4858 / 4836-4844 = 2.04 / 1.06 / 1.00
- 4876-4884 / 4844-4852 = 2.00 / 1.02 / 0.99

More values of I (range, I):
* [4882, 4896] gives 270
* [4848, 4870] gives 397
